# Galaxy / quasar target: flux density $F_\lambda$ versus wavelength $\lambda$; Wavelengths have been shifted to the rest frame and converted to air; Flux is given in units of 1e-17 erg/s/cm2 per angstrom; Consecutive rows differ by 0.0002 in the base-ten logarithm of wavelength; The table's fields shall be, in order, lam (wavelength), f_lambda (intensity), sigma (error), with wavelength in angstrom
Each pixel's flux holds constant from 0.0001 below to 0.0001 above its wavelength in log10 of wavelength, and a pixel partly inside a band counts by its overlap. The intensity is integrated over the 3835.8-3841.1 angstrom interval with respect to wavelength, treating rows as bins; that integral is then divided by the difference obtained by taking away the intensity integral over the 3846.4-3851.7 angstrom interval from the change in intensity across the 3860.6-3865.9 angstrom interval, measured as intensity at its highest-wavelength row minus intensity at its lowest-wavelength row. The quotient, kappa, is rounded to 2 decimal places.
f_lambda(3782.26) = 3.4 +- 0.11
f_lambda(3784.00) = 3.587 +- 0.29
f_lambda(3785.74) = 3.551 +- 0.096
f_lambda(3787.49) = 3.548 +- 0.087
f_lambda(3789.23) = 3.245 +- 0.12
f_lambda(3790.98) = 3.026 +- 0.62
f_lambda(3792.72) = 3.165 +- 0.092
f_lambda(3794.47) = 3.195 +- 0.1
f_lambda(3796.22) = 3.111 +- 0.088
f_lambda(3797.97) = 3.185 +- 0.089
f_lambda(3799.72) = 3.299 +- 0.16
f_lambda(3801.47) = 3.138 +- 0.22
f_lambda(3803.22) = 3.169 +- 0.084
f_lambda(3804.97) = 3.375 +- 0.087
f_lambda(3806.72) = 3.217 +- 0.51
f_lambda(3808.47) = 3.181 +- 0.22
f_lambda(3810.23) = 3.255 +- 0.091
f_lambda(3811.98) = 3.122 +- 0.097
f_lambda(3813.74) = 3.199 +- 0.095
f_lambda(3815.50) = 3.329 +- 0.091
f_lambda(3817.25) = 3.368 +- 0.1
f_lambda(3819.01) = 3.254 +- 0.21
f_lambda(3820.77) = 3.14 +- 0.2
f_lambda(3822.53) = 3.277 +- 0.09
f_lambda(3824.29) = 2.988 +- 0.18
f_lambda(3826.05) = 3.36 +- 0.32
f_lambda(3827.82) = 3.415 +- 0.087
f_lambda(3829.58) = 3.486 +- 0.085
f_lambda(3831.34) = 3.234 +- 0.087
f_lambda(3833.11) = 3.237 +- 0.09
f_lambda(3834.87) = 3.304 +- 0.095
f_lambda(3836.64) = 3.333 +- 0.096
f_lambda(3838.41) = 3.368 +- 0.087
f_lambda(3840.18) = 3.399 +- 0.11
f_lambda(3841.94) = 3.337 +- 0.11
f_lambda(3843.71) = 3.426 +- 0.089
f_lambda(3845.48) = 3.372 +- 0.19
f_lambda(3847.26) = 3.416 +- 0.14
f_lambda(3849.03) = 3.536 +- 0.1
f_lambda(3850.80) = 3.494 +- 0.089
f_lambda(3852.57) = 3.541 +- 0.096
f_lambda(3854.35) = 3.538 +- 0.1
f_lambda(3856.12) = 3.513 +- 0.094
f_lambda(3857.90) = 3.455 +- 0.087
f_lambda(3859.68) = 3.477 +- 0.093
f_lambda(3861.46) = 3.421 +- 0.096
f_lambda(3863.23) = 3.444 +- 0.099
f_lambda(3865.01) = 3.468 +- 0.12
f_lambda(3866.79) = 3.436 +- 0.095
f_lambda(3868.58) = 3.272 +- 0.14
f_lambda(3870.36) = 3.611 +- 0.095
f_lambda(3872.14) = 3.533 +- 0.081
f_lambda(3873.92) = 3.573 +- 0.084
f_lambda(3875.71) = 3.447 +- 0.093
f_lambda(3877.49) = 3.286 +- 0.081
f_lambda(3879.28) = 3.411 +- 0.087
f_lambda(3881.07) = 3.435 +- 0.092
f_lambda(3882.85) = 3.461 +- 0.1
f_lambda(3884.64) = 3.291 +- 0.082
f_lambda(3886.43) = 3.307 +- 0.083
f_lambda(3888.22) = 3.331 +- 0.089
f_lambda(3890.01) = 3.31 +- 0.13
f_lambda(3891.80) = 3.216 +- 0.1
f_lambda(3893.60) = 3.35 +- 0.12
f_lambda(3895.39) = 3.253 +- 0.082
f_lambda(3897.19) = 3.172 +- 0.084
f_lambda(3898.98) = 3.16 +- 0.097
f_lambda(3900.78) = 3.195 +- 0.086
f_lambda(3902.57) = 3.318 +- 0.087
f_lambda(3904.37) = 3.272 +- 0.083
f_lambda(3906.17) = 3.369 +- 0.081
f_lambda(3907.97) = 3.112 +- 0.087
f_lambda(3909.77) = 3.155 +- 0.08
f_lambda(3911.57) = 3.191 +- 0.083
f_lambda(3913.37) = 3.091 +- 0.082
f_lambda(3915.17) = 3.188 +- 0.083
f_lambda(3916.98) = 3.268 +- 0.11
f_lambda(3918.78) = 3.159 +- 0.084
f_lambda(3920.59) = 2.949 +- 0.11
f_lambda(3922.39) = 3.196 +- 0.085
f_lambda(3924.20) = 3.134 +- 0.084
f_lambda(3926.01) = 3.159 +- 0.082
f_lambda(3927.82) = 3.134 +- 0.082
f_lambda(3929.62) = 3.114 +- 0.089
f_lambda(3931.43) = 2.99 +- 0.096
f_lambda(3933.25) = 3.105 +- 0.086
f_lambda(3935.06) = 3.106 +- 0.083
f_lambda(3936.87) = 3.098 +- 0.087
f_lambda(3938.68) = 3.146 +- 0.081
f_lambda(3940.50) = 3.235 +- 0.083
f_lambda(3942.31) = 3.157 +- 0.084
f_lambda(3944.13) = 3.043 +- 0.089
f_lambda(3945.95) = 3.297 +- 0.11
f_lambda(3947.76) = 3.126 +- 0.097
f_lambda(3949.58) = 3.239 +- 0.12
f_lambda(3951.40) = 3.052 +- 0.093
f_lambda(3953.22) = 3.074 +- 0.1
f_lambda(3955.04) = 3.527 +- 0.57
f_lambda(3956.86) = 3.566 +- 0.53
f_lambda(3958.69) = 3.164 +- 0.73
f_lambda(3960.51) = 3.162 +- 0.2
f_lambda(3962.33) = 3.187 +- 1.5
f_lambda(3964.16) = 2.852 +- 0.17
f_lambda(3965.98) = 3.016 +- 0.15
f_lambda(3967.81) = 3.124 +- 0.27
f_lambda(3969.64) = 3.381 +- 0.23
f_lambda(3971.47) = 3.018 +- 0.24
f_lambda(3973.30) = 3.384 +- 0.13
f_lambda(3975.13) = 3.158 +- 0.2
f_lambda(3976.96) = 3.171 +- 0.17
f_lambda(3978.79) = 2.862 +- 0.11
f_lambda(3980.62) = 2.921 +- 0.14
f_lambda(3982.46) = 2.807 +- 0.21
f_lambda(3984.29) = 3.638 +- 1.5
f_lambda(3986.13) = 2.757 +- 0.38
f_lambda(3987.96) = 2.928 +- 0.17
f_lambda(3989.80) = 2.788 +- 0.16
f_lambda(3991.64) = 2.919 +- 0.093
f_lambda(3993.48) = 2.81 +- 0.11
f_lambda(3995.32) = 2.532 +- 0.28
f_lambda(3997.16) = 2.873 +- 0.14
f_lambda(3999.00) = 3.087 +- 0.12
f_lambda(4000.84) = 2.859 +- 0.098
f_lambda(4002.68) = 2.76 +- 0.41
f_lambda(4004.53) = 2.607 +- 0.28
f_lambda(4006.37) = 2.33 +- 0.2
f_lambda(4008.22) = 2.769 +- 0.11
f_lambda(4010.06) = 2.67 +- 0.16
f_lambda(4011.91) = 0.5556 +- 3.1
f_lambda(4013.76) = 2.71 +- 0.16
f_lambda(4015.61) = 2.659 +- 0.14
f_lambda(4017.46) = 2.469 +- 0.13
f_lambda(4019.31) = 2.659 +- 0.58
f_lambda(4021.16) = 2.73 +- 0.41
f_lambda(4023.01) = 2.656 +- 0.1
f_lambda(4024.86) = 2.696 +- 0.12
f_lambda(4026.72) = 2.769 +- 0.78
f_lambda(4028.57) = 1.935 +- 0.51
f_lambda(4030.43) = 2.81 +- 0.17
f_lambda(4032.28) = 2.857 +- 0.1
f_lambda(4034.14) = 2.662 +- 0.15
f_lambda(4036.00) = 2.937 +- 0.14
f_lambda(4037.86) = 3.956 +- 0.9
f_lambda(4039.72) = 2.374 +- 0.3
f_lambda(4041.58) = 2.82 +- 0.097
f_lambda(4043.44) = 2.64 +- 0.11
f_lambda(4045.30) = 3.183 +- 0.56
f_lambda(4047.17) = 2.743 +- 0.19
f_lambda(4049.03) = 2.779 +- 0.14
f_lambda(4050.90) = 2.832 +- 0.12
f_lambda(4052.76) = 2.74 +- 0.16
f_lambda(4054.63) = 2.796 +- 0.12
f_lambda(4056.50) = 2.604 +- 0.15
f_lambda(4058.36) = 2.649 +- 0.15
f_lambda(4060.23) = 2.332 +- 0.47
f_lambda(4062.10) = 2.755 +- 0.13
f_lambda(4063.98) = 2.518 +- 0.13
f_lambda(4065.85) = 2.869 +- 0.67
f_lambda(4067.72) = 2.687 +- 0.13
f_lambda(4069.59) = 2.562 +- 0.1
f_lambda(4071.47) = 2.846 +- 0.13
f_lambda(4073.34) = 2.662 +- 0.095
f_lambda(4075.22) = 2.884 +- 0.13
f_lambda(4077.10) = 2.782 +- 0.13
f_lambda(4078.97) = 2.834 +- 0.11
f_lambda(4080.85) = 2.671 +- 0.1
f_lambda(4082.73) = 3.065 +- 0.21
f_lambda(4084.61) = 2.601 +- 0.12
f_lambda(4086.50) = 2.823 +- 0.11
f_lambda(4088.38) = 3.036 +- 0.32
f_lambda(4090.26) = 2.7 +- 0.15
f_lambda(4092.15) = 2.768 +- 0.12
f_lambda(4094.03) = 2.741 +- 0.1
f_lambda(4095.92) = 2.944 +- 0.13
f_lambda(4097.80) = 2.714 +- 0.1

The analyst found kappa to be -0.97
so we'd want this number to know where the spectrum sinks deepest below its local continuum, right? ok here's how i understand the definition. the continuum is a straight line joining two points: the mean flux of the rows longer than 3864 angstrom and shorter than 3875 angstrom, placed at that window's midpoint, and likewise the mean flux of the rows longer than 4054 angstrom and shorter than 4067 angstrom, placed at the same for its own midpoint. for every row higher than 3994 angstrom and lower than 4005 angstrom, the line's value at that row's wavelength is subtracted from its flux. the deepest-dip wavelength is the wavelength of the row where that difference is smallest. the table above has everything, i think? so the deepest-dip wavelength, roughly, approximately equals 3995.32 angstrom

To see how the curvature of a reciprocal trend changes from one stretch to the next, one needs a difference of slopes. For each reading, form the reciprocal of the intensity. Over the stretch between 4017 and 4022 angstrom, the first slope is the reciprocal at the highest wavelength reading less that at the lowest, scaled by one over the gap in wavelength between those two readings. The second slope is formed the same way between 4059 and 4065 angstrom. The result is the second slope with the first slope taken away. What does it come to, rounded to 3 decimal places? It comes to 0.002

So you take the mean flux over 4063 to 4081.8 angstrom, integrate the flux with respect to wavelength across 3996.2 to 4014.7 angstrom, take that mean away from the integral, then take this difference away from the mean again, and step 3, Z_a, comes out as -41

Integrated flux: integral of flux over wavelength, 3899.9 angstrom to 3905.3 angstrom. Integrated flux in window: 17.6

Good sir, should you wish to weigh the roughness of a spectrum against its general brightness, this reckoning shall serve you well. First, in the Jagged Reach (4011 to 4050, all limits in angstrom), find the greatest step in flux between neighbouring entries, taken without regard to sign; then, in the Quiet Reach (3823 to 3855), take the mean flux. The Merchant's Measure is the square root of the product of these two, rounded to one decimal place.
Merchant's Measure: 2.7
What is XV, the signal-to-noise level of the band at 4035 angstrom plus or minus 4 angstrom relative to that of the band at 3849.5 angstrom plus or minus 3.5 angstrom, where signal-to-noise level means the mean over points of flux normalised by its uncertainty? 0.5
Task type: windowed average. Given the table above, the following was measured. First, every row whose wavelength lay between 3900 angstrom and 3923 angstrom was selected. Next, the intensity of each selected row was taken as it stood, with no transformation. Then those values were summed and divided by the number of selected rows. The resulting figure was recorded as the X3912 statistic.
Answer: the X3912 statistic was 3.19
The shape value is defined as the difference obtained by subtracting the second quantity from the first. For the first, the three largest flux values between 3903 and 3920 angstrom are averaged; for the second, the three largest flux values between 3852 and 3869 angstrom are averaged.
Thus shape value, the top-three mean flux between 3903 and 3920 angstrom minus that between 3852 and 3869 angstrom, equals -0.23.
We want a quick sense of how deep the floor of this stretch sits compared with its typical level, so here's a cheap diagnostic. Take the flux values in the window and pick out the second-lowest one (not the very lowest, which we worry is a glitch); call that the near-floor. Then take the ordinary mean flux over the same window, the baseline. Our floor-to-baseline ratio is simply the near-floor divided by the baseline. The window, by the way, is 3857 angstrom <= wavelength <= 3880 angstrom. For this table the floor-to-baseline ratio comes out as 0.95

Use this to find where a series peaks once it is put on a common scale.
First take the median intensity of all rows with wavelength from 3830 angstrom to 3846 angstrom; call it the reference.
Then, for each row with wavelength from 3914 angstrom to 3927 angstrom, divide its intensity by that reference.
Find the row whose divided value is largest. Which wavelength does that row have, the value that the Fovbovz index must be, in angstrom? 3916.98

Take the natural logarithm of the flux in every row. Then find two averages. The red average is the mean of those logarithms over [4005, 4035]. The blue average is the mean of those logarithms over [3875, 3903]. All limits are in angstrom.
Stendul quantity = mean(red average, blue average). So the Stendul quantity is 1.03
